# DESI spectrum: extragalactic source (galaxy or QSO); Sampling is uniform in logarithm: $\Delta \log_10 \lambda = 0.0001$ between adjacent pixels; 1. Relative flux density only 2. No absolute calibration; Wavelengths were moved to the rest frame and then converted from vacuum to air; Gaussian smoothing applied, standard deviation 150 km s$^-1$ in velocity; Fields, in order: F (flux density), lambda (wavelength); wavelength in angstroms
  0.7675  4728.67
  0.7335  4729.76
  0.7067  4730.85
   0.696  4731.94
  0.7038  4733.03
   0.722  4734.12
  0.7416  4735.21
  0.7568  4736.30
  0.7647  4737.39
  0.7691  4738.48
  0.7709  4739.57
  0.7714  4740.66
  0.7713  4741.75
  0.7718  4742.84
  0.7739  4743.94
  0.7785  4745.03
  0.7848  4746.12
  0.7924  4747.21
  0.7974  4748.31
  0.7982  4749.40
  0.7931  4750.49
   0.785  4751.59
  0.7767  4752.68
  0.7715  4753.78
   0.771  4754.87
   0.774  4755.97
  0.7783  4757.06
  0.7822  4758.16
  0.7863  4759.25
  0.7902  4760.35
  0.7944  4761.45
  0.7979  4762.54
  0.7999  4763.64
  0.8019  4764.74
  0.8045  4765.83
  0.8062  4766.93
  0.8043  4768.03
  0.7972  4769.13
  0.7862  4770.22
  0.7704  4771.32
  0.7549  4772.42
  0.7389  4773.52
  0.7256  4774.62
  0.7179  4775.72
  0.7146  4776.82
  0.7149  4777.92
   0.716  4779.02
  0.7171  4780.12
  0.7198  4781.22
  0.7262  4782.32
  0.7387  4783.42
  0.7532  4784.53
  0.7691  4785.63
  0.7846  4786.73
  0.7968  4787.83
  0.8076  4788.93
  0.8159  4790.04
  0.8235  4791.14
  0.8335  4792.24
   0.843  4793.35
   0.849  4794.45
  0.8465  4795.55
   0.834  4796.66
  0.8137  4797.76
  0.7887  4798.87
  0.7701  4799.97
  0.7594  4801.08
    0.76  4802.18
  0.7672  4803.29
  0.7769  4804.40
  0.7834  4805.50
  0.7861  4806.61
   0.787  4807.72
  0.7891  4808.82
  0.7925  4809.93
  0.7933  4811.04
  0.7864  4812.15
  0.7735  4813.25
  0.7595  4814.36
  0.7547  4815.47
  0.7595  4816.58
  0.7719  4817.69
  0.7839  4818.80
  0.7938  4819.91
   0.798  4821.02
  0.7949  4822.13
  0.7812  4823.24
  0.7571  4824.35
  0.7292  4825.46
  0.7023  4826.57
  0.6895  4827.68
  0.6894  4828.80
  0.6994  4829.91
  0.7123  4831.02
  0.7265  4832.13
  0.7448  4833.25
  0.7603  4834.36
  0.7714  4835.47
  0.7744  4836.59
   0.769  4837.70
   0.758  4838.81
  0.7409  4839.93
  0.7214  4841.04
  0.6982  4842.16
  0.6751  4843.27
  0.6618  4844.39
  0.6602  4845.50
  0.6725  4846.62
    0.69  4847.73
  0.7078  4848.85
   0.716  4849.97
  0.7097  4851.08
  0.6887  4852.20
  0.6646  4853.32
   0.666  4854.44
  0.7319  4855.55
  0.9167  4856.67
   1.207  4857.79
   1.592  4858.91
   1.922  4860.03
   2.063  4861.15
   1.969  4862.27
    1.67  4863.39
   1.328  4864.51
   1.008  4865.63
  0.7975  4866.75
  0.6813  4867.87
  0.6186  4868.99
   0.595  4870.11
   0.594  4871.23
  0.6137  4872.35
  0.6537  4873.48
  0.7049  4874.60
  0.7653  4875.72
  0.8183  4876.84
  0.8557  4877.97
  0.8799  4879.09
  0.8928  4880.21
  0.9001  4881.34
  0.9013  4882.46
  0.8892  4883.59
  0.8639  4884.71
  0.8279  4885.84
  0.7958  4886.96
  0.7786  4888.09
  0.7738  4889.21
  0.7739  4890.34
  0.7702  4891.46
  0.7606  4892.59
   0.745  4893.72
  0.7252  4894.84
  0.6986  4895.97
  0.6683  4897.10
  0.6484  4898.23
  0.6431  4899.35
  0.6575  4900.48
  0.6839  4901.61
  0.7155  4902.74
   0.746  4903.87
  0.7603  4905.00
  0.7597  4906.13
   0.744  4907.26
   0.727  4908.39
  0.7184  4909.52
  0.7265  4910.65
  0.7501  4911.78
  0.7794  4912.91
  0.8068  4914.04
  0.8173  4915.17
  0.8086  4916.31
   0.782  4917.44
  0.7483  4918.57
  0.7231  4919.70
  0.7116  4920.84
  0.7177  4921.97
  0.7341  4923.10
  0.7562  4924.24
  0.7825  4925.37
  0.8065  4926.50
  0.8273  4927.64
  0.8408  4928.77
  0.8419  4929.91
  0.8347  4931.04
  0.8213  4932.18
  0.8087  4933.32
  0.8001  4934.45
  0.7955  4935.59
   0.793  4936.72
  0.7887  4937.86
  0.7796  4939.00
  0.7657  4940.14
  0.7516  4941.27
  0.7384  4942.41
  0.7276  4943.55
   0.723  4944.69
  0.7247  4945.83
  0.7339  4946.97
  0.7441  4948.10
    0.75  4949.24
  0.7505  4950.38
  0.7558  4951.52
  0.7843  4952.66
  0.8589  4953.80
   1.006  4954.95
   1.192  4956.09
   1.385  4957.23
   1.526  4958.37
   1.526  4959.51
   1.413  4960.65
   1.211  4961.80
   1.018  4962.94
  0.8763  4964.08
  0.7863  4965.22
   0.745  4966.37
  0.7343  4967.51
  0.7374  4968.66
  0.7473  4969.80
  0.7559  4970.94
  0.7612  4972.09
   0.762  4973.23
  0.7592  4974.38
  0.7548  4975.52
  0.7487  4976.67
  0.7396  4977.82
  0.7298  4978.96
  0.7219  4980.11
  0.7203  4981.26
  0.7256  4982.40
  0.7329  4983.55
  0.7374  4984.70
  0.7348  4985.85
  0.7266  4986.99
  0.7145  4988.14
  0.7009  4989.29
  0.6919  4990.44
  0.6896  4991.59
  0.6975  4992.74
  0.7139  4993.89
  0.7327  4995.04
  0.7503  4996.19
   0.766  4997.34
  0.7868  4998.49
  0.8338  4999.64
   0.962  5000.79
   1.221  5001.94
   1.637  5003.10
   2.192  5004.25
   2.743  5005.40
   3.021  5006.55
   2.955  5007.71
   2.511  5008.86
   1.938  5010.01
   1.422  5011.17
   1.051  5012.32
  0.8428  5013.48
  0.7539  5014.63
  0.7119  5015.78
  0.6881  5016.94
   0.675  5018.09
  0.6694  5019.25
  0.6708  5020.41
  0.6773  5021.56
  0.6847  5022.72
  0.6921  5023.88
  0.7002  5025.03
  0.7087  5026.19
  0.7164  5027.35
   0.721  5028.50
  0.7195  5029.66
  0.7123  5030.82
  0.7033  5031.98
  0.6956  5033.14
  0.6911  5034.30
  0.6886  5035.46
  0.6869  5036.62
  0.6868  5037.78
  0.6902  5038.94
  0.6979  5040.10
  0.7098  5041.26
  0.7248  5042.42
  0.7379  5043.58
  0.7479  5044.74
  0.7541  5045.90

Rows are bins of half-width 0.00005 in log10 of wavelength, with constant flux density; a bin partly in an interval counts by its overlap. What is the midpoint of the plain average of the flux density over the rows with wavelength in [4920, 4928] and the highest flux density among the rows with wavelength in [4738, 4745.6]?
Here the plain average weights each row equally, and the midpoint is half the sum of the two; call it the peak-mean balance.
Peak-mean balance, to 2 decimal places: 0.77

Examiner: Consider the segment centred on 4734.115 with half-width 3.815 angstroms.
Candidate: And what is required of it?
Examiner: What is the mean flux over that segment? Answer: 0.727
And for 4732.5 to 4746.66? 0.760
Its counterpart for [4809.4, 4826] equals 0.775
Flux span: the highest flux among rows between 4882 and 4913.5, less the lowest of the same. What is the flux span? 0.26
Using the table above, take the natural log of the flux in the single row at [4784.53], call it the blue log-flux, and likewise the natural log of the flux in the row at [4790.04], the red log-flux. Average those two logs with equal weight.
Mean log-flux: -0.2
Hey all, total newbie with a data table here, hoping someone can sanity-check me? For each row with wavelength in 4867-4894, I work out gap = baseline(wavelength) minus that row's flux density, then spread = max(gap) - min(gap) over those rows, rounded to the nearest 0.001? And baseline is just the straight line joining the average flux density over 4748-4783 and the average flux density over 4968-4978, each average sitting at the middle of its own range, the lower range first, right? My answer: 0.308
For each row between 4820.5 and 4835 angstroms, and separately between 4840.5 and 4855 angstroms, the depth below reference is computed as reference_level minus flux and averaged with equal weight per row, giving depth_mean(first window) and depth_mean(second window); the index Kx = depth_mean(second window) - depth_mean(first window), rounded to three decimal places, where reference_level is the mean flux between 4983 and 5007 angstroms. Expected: 0.050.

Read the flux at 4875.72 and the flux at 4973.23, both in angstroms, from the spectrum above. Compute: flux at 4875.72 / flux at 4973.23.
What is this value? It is 1.00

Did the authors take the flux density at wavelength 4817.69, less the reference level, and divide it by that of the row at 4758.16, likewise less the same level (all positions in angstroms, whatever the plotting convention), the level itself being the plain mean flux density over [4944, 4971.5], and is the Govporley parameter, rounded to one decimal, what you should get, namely 1.1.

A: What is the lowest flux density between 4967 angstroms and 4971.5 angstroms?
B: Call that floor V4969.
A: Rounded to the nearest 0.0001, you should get 0.7343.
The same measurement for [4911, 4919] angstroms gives 0.7483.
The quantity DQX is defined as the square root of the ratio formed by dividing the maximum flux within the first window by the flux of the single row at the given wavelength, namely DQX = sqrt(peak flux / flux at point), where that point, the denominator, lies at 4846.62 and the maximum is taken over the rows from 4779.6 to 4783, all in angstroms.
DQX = 1.04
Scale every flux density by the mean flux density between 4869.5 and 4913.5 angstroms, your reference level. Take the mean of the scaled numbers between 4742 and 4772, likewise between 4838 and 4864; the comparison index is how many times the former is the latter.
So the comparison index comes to 0.81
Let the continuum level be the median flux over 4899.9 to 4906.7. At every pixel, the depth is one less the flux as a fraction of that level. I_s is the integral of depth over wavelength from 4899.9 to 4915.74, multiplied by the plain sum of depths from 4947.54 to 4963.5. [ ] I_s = 1.6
